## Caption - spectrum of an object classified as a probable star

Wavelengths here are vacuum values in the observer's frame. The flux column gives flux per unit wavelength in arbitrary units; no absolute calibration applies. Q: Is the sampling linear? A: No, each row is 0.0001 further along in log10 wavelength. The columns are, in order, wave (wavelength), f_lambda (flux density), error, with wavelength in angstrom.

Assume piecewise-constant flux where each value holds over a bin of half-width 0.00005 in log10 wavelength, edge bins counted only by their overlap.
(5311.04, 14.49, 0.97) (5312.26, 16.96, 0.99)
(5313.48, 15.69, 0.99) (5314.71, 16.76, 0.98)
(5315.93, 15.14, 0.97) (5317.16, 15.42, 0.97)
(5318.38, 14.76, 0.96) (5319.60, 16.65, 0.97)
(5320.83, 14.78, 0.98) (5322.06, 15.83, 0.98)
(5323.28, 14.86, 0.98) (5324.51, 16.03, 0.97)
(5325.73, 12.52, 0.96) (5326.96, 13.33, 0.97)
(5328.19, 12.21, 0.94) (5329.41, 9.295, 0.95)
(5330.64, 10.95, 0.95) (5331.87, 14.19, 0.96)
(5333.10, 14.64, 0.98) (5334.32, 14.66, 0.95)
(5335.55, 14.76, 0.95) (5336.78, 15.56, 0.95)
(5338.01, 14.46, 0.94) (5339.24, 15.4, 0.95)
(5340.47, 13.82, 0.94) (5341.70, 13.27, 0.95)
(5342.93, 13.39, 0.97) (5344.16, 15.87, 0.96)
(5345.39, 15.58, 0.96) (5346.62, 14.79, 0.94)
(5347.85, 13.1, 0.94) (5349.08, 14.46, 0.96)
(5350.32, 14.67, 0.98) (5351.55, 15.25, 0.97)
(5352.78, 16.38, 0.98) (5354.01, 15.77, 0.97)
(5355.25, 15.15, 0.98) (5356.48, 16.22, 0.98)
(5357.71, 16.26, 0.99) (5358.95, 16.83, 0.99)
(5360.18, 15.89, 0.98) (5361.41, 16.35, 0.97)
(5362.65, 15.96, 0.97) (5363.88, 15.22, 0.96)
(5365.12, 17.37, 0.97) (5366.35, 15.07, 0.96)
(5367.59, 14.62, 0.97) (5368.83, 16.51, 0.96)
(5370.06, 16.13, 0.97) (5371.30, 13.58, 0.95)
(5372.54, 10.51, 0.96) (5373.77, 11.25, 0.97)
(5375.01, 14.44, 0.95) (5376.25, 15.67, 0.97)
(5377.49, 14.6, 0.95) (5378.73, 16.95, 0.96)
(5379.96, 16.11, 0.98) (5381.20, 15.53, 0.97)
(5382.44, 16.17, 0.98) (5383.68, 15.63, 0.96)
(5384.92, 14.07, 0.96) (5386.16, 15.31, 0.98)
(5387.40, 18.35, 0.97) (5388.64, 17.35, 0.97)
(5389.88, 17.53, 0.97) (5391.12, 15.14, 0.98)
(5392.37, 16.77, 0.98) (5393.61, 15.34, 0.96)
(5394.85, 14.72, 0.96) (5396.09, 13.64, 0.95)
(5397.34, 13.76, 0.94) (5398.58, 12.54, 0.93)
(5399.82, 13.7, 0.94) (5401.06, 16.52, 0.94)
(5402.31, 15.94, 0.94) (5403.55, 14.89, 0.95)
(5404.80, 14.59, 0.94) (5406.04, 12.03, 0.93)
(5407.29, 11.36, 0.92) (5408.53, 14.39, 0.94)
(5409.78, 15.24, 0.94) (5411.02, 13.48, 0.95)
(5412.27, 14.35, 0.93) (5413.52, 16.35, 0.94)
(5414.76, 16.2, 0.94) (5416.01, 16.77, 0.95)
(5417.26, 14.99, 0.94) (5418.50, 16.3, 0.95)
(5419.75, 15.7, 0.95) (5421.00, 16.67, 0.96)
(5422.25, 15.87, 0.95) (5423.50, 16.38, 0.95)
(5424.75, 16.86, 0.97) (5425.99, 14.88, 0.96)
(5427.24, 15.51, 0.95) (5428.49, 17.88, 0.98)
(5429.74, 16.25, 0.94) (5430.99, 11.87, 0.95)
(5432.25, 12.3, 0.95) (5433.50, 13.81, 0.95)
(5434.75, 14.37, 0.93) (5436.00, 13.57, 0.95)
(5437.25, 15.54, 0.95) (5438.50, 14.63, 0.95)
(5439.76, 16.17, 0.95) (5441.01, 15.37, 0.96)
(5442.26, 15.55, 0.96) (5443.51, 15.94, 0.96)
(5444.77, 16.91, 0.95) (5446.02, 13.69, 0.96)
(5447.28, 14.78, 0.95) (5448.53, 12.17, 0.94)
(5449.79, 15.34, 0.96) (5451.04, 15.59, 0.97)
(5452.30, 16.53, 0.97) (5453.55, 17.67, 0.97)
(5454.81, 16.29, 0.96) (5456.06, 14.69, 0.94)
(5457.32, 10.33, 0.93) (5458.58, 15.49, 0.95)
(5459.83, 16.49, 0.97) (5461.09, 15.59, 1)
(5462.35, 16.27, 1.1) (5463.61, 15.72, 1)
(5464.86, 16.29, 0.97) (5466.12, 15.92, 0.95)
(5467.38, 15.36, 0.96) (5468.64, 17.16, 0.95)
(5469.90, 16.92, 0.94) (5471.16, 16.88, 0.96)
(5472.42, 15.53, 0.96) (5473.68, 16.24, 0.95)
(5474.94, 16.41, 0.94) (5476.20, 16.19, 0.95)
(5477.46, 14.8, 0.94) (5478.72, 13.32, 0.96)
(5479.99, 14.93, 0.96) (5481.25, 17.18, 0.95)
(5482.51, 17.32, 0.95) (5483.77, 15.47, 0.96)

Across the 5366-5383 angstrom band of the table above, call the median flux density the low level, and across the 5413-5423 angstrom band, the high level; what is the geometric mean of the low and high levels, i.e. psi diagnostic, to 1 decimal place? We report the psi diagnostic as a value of 15.8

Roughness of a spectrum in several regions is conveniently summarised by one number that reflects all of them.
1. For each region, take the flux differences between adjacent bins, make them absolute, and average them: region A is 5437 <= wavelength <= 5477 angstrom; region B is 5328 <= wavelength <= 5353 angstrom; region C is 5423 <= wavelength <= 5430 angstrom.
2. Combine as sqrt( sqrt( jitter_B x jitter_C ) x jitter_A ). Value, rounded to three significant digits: 1.25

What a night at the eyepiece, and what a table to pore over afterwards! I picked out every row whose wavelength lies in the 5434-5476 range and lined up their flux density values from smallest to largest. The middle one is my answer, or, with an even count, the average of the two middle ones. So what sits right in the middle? 15.6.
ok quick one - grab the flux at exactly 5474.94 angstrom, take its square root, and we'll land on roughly 4.05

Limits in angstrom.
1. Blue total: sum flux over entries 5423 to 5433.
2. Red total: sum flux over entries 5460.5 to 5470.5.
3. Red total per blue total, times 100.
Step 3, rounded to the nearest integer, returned 106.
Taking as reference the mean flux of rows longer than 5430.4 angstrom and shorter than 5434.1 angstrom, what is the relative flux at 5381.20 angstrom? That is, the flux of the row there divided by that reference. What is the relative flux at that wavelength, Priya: 1.23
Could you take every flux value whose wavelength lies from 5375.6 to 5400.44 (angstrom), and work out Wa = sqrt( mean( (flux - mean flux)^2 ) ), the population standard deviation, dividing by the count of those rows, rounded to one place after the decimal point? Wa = 1.5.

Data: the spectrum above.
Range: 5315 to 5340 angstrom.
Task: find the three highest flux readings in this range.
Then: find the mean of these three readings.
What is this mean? 16.2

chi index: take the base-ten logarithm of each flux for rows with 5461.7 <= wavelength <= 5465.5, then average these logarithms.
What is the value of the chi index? 1.21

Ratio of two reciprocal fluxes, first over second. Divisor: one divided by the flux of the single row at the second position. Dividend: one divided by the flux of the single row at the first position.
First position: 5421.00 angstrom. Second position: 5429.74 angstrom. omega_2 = 0.97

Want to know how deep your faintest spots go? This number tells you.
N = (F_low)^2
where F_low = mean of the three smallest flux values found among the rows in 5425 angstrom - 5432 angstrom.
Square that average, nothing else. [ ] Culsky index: 198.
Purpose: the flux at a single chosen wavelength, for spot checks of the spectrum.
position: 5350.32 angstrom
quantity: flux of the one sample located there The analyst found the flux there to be 14.67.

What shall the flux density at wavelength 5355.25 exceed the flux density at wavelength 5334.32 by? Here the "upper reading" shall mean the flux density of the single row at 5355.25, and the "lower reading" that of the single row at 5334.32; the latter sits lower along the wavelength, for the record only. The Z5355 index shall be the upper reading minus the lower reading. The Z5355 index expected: 0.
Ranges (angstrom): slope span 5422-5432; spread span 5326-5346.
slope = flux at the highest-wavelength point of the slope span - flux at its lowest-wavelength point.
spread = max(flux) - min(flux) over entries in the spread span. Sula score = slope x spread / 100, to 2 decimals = -0.26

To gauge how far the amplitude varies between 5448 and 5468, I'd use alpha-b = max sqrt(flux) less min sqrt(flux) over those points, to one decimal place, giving 1.0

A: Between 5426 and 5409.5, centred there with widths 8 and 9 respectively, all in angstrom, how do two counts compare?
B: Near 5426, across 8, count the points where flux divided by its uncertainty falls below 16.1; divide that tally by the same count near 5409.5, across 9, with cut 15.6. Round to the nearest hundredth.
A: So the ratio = 0.20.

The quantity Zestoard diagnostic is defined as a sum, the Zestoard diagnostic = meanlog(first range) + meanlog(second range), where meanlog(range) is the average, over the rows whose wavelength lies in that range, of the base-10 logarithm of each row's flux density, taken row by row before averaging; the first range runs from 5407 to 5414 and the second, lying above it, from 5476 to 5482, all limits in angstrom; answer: 2.33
